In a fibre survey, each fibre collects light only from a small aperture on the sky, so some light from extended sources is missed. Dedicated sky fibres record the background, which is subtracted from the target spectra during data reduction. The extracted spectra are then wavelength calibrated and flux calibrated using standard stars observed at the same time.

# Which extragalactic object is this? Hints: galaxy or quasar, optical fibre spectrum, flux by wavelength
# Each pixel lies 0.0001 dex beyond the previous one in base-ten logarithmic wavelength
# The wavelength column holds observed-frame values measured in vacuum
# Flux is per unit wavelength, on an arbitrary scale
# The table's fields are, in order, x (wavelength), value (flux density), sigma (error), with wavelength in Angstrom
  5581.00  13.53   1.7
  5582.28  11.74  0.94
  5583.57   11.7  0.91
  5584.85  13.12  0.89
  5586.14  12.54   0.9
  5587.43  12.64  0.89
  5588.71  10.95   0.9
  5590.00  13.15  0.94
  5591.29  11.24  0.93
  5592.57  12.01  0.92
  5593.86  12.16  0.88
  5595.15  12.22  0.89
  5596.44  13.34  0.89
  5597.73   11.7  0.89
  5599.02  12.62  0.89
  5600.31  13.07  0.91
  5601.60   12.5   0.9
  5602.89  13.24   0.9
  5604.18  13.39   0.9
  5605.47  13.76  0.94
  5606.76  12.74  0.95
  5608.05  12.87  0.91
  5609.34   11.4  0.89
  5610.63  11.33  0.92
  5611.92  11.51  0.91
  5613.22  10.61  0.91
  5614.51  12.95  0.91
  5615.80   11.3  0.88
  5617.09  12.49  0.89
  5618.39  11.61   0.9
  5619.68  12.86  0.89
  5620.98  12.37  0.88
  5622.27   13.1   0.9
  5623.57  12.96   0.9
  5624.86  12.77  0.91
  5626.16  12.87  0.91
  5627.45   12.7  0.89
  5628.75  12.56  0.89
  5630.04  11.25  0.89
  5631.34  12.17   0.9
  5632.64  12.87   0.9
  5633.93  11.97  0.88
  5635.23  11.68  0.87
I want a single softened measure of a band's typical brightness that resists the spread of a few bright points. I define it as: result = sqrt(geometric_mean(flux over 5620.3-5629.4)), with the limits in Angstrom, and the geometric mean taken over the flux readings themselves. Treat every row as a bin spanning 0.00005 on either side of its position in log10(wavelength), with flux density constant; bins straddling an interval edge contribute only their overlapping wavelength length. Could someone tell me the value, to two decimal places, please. 3.57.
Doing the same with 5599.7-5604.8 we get 3.61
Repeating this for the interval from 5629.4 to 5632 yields 3.42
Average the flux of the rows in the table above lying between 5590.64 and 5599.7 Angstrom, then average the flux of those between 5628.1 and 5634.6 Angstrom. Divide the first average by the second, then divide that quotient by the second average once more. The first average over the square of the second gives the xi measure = 0.082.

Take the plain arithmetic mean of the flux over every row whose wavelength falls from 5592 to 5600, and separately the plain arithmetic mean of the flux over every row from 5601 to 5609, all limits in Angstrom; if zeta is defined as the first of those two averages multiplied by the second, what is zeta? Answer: 161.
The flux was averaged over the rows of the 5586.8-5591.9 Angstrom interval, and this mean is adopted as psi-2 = 12.0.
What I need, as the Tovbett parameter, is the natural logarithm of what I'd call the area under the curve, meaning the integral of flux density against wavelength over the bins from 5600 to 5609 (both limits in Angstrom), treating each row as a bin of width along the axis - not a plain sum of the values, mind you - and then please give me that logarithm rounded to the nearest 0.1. 4.8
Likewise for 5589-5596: 4.4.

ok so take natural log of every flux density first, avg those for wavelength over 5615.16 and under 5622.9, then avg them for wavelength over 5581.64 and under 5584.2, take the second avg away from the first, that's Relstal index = 0.05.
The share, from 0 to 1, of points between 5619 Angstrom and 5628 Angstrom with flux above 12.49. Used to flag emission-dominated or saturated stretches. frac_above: 0.86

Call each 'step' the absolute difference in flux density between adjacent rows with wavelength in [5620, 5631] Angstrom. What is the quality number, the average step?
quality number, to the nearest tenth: 0.4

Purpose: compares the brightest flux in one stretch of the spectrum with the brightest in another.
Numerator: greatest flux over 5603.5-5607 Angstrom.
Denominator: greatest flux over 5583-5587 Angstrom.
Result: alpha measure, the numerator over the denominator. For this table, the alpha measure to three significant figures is 1.05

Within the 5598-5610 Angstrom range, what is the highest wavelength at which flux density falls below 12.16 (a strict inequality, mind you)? 5609.34 Angstrom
